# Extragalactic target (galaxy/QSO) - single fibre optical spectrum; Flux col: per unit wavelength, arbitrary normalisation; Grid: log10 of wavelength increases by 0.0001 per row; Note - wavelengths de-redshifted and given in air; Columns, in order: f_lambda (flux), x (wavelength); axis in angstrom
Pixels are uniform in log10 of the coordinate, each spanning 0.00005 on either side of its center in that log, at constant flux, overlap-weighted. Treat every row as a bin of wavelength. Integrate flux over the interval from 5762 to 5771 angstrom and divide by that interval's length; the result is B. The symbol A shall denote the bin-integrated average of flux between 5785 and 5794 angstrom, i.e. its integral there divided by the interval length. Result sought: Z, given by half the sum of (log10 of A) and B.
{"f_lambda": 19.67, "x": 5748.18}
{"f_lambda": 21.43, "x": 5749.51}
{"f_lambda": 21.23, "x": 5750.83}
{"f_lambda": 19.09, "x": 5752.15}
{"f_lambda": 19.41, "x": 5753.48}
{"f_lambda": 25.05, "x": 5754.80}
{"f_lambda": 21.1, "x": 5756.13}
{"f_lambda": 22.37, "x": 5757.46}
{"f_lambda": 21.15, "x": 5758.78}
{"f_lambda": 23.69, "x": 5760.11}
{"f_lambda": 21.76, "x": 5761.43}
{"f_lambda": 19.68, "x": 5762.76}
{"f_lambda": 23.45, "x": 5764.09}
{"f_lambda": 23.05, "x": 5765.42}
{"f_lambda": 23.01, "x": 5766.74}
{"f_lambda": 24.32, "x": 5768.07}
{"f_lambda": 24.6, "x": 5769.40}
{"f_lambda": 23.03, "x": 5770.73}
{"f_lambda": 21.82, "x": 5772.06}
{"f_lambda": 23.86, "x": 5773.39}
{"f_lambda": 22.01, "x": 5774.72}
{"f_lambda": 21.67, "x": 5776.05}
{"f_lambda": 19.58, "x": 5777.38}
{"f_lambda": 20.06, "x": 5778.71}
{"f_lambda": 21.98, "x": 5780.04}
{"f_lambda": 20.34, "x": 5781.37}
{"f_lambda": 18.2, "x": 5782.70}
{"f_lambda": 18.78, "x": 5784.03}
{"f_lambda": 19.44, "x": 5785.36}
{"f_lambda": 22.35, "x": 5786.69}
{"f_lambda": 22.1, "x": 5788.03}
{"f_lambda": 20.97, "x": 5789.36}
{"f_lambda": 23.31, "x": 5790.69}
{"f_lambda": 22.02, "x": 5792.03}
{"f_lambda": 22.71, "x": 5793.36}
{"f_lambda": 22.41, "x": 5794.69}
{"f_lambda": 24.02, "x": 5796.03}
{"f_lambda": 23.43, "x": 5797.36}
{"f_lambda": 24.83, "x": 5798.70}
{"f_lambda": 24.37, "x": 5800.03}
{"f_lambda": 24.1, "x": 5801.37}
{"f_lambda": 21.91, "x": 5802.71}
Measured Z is 12.17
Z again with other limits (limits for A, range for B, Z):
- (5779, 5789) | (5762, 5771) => 12.15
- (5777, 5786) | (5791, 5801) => 12.35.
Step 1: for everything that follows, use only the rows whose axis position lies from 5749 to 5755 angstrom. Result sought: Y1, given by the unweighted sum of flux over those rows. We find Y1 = 106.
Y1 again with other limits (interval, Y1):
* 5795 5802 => 121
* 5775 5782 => 104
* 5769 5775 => 115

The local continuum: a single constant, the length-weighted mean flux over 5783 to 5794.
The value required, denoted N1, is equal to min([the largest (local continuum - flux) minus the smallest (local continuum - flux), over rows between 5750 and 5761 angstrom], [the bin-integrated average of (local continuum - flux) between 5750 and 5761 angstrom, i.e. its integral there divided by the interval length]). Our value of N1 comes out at -0.3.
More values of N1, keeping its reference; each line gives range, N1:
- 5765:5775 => -1.9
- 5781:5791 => 0.7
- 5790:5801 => -2.0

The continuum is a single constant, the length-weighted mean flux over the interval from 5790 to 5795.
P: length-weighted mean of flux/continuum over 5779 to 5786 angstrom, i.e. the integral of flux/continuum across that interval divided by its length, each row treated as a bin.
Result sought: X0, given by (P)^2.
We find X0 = 0.76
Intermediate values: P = 0.87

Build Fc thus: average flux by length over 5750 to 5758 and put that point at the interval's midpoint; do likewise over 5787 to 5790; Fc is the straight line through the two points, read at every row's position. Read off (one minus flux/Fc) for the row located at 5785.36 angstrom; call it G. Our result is 0.10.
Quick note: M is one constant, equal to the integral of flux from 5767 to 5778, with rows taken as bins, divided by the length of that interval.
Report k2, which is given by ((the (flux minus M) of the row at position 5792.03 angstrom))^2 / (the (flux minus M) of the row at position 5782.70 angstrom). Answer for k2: -0.1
